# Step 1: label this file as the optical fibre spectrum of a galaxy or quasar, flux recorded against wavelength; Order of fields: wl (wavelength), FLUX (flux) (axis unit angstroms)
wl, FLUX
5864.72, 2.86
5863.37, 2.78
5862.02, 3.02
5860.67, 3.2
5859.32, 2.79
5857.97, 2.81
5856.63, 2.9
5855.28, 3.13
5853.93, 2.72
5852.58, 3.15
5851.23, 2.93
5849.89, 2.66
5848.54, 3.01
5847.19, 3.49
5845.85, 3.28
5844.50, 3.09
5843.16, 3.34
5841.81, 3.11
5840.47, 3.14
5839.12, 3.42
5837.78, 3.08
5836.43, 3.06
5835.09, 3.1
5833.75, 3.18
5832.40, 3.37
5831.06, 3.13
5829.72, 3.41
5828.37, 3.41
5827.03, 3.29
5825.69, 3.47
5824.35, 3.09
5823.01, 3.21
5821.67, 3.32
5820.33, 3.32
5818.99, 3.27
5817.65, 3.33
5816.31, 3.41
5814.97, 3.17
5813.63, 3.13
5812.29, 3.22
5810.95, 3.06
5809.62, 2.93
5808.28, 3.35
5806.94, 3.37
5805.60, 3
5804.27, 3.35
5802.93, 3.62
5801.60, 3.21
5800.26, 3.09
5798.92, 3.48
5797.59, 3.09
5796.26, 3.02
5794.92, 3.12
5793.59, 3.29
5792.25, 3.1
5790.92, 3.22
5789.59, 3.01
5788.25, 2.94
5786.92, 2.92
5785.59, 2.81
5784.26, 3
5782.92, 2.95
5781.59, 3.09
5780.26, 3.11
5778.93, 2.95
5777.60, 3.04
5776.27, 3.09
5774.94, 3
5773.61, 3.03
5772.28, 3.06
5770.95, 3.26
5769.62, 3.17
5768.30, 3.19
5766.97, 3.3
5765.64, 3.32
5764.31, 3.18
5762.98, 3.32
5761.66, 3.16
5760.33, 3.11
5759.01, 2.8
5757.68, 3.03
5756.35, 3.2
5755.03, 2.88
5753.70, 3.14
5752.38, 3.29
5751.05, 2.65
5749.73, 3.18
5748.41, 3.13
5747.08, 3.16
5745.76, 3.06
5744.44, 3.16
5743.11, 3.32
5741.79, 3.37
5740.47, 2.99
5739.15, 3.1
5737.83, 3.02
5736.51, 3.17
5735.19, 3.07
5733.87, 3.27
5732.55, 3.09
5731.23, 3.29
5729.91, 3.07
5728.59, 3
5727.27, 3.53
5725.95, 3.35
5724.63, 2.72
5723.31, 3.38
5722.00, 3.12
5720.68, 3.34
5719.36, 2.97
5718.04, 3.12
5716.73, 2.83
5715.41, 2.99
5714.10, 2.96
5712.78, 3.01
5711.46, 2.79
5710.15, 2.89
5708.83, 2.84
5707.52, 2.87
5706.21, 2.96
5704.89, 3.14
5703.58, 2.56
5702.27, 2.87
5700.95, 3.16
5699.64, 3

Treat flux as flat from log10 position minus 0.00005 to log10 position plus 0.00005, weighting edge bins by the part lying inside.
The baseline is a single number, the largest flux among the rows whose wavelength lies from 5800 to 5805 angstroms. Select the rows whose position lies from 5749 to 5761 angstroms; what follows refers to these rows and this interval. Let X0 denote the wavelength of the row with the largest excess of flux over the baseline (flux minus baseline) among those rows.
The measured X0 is 5752.38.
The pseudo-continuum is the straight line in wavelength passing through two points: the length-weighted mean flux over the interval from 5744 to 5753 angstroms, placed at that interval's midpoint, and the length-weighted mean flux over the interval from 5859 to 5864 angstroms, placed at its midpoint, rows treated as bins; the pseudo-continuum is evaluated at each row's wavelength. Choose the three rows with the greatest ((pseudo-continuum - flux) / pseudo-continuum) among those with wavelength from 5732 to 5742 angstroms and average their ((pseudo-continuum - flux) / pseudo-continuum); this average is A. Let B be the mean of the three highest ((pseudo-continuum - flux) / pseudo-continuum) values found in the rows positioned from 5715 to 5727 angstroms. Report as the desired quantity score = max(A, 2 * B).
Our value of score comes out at 0.18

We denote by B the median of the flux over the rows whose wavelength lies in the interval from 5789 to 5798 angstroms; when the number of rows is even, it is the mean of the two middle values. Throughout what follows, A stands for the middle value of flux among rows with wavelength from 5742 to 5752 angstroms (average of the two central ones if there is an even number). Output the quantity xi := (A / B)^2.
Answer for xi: 1.04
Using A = 3.16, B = 3.10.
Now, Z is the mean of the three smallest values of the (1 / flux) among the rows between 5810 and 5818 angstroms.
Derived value 0.301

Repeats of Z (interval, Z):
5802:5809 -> 0.290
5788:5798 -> 0.312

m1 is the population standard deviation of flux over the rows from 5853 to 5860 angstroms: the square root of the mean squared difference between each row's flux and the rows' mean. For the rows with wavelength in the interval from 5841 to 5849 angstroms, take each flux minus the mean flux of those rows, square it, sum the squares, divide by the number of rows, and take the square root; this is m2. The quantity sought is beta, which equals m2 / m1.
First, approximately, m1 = 0.14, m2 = 0.17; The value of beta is 1.2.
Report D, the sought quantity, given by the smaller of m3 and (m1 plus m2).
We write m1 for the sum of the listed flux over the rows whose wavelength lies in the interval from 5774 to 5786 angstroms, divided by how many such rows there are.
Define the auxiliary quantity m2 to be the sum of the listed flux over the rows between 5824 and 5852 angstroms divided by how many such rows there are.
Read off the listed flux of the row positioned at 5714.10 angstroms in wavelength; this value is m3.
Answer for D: 2.96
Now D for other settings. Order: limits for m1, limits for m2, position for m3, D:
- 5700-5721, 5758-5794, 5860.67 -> 3.20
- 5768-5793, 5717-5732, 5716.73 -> 2.83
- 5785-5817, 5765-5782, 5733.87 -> 3.27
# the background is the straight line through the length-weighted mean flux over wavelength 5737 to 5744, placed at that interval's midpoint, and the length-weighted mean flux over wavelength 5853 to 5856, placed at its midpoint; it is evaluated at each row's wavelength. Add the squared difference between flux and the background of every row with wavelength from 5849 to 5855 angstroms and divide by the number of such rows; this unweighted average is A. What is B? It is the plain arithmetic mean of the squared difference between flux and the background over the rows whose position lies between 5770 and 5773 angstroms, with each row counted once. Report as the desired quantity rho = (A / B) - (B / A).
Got 2.9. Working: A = 0.04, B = 0.013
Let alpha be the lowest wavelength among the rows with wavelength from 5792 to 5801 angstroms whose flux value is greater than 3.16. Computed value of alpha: 5793.59 angstroms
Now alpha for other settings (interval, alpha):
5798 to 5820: 5798.92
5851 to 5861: 5860.67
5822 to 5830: 5823.01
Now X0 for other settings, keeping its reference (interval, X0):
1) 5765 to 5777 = 5765.64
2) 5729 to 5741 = 5731.23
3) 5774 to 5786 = 5780.26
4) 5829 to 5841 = 5839.12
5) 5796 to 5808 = 5802.93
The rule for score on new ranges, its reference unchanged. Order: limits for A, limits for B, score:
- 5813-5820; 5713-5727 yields 0.18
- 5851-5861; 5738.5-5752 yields 0.12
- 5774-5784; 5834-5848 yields 0.03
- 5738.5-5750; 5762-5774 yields 0.01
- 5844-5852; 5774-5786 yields 0.10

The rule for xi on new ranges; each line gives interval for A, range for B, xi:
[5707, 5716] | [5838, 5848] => 0.78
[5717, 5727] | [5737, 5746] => 1.01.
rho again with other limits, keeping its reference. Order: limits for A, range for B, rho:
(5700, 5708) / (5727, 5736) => 4.4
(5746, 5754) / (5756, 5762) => 1.3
